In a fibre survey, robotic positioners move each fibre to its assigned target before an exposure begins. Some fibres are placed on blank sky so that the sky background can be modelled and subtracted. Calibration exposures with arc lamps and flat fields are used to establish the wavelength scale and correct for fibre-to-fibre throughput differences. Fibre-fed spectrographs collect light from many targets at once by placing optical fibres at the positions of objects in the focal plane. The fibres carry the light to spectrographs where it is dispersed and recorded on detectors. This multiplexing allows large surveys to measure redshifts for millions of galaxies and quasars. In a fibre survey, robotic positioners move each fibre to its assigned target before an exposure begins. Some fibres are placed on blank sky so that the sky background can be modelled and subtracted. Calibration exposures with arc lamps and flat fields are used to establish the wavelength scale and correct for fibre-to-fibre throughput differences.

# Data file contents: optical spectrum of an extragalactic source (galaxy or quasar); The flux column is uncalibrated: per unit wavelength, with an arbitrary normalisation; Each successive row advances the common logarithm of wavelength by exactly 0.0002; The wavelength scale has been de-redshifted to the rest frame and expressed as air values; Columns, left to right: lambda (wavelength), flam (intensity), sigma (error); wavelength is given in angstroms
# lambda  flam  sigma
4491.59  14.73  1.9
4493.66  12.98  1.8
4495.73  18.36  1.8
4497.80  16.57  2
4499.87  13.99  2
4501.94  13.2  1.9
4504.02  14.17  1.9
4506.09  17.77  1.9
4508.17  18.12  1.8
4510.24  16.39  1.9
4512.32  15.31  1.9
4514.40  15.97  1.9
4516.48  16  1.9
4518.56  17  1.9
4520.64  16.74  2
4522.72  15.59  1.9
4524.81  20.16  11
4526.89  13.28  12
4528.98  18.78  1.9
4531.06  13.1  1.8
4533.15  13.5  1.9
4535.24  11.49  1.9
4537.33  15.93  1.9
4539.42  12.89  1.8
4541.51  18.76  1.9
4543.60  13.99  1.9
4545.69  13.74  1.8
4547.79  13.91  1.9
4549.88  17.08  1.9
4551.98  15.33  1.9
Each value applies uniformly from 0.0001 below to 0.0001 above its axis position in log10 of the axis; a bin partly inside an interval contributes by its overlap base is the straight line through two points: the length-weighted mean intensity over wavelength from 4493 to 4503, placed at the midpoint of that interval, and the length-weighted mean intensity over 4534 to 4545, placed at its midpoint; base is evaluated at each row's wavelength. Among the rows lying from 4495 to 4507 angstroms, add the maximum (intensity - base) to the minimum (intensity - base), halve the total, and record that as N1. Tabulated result 0.70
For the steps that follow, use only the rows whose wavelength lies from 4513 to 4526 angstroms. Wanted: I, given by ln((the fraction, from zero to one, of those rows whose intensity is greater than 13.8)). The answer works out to 0.00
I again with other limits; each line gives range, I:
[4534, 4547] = -0.69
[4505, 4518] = 0.00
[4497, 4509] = -0.18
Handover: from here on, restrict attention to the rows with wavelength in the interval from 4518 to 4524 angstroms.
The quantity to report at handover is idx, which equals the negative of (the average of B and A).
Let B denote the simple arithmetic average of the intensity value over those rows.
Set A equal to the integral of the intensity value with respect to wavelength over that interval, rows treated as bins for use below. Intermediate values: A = 99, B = 16.4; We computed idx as -57.8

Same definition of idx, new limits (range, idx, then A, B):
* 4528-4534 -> -53.0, 91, 15.1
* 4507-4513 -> -58.4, 100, 16.6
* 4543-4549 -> -48.8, 84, 13.9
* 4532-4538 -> -47.2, 81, 13.6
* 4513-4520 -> -65.2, 114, 16.3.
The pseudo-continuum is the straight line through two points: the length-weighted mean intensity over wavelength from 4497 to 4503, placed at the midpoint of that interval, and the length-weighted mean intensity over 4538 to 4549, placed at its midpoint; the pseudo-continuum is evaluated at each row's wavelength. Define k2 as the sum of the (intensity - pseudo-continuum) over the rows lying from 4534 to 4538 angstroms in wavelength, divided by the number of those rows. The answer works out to -1.0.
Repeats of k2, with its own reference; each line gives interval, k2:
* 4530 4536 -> -2.0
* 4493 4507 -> 0.8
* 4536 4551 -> 0.4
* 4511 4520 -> 1.5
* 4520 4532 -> 1.6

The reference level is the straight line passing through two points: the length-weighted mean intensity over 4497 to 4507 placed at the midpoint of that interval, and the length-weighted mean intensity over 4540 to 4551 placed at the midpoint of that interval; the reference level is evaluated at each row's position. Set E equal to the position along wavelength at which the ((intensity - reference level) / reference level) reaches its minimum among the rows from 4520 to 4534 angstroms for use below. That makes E 4531.06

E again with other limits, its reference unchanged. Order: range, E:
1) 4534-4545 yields 4535.24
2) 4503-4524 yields 4504.02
